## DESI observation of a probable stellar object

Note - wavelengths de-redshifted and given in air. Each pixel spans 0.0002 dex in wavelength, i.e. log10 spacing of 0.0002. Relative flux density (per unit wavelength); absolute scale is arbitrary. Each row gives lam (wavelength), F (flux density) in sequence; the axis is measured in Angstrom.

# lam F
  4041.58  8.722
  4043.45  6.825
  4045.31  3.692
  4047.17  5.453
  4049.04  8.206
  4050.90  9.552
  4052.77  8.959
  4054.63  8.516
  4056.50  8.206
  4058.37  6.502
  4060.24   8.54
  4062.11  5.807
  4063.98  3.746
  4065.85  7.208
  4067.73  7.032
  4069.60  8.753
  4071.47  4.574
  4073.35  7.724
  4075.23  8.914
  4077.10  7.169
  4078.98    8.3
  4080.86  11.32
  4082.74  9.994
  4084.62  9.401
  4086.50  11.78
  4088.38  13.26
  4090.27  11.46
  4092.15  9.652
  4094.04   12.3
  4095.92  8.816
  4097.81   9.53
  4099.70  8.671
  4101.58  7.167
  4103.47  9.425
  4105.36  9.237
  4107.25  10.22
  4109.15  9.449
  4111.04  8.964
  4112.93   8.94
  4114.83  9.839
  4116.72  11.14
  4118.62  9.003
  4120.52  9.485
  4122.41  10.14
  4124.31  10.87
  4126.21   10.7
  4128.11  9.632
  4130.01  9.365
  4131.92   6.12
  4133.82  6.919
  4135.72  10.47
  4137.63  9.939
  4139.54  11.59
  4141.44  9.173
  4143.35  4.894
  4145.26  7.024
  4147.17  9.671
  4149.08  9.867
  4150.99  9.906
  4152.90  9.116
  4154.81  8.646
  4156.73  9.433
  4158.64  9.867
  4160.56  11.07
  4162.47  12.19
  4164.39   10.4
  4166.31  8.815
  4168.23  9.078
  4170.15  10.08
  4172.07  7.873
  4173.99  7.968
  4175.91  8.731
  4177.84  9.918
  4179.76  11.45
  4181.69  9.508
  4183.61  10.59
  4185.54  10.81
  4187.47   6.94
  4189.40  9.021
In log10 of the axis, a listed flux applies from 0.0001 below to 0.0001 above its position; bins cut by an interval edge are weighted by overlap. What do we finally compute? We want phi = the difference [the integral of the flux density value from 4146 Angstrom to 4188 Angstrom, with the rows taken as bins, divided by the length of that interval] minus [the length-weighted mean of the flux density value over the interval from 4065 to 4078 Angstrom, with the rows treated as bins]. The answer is 2.3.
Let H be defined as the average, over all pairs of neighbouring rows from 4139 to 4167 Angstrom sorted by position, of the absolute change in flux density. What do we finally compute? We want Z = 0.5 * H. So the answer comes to 0.7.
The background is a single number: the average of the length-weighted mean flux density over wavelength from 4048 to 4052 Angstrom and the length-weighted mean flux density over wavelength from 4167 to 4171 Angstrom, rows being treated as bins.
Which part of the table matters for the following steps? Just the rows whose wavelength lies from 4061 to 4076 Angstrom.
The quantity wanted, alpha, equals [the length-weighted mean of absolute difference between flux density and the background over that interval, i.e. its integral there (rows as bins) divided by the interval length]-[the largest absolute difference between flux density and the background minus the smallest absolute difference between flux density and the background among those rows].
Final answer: -2.7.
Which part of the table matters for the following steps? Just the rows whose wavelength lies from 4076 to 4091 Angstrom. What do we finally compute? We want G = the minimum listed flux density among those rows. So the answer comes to 7.169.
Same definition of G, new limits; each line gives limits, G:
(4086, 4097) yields 8.816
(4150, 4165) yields 8.646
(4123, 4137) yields 6.12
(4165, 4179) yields 7.873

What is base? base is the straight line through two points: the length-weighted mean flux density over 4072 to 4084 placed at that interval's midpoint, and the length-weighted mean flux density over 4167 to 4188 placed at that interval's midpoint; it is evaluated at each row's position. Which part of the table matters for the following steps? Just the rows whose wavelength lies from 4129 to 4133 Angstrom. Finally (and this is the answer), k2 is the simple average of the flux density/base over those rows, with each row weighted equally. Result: 0.85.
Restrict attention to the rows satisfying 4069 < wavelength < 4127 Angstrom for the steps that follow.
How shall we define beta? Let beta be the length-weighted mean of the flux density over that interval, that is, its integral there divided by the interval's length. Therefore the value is 9.56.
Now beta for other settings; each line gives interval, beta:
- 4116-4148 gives 9.17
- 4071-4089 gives 9.30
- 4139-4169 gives 9.40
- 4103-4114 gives 9.37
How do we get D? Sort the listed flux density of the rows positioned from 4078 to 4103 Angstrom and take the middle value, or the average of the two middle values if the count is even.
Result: 9.7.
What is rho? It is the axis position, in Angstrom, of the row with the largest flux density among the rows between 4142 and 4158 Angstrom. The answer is 4150.99 Angstrom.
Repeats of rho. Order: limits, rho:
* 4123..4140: 4139.54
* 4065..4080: 4075.23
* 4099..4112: 4107.25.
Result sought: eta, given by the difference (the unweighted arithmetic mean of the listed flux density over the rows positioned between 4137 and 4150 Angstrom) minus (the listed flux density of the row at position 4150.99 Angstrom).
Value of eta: -1.0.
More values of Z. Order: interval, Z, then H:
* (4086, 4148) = 0.7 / 1.5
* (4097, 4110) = 0.5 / 1.1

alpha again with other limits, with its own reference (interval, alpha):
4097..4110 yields -1.2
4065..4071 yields 0.0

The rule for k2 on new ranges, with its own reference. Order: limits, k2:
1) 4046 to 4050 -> 0.80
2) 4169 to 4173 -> 0.96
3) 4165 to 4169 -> 0.96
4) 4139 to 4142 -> 1.13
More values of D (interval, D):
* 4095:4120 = 9.2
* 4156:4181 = 9.9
